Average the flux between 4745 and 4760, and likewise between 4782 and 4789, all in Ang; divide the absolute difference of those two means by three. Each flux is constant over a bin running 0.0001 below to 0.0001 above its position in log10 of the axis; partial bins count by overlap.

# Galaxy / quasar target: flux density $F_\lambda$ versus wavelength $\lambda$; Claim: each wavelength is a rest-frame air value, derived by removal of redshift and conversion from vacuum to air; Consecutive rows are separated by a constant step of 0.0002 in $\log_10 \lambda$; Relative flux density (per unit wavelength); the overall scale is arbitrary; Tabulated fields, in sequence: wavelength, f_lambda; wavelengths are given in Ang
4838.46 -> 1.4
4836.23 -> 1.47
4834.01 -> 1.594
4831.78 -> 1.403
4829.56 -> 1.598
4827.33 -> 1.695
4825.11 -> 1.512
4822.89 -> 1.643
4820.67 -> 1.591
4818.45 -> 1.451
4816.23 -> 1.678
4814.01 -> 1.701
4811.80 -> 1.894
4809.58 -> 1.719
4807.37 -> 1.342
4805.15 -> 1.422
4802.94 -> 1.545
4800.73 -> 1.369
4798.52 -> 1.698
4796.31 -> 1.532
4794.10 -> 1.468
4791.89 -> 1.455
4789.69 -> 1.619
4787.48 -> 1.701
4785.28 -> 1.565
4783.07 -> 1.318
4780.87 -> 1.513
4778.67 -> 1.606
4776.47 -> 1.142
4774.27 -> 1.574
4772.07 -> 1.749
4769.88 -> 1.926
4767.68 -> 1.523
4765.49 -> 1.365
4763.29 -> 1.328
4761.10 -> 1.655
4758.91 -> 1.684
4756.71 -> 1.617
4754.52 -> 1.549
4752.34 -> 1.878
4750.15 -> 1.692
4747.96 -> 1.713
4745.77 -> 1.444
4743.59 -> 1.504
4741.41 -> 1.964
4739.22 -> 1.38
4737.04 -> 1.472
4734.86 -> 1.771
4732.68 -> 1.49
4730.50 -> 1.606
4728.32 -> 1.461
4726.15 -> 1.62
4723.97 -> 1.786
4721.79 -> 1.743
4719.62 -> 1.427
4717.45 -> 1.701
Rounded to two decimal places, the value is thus 0.04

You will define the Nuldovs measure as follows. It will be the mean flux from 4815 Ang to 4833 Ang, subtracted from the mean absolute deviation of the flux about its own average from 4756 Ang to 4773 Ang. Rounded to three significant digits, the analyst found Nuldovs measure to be -1.42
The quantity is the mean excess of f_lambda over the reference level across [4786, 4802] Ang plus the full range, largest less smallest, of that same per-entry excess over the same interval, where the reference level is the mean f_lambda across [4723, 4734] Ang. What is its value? 0.29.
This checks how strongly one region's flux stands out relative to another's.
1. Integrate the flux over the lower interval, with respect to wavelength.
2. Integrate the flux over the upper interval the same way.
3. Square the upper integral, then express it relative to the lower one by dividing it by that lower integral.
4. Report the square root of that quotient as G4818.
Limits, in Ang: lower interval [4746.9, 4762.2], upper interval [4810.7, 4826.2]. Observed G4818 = 5.0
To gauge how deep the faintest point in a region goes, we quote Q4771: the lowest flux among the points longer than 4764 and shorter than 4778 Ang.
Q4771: 1.142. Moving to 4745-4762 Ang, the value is 1.444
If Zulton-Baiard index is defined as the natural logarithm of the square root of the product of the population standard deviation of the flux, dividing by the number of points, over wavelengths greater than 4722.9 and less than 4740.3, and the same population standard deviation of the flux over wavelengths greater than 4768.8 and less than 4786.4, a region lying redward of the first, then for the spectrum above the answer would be -1.73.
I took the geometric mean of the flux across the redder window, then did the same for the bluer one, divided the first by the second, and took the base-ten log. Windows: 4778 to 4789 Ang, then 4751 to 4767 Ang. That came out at -0.010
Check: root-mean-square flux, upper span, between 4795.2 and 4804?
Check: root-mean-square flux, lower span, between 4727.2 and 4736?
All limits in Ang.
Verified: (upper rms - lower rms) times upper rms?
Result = -0.07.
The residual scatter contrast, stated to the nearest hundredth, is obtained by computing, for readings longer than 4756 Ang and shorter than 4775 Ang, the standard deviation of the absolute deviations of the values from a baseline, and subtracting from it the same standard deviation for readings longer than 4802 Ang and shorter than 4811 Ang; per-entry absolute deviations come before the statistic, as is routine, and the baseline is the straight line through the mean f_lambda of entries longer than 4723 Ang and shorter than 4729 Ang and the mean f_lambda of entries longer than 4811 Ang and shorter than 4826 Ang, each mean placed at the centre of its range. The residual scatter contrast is 0.02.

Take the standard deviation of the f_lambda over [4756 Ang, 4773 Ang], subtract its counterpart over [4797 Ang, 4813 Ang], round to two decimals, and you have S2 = -0.01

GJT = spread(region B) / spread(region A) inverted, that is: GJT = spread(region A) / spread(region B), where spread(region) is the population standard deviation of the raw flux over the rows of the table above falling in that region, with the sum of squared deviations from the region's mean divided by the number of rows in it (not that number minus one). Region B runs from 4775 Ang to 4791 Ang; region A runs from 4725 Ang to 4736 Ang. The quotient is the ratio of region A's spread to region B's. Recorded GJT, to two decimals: 0.61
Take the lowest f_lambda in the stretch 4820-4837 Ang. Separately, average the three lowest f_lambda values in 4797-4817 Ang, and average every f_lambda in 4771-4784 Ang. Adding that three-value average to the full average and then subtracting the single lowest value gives 1.5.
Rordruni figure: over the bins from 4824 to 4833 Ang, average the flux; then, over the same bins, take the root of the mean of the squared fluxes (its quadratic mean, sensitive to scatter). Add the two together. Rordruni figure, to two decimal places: 3.11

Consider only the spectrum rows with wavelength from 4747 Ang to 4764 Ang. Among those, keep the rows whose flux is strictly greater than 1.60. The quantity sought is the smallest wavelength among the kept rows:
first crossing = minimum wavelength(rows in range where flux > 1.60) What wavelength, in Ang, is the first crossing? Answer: 4747.96 Ang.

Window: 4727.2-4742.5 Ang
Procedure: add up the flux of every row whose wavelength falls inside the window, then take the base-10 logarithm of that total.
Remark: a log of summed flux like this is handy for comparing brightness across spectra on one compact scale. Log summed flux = 1.05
